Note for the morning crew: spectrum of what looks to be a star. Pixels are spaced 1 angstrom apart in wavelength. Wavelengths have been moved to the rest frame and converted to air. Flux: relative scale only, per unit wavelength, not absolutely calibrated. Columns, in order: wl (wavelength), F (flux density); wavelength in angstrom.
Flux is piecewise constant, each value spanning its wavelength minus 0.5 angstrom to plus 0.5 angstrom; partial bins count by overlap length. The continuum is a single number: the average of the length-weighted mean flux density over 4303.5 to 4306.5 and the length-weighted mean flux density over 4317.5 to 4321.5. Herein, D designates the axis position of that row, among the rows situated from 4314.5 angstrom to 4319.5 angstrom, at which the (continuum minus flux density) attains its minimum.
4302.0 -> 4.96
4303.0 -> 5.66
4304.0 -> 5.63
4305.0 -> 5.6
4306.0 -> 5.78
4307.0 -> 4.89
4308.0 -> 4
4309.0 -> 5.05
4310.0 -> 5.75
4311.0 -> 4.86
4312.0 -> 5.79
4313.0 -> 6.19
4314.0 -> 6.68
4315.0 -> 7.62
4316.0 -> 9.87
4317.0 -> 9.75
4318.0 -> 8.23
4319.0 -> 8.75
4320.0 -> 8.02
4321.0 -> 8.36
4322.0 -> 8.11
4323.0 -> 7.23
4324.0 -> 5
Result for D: 4316.0 angstrom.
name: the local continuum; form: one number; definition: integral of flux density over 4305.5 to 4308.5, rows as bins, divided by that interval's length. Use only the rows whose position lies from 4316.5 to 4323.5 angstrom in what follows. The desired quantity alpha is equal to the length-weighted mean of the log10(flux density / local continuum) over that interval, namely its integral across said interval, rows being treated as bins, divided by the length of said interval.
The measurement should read 0.23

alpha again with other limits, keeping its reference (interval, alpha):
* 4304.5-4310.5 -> 0.02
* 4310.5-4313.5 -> 0.06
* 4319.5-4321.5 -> 0.22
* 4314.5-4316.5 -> 0.25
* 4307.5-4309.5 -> -0.04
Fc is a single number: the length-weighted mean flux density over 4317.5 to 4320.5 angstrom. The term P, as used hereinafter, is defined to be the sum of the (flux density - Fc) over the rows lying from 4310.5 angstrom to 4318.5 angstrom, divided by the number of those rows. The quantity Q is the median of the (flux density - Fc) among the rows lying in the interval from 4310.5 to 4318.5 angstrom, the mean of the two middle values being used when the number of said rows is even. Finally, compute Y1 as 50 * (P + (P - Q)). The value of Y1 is -37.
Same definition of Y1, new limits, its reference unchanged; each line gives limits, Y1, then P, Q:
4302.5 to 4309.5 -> -174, -3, -3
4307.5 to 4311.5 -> -173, -3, -3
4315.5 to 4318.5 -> 24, 1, 1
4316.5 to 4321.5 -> 28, 0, 0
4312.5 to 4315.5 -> -68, -2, -2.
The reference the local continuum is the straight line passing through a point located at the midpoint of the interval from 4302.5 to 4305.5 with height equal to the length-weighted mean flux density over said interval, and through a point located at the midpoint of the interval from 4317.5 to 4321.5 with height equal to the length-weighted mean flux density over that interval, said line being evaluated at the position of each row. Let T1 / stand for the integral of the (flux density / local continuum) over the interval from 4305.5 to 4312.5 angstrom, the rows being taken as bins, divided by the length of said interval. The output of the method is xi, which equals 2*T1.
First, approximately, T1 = 0.79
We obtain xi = 1.59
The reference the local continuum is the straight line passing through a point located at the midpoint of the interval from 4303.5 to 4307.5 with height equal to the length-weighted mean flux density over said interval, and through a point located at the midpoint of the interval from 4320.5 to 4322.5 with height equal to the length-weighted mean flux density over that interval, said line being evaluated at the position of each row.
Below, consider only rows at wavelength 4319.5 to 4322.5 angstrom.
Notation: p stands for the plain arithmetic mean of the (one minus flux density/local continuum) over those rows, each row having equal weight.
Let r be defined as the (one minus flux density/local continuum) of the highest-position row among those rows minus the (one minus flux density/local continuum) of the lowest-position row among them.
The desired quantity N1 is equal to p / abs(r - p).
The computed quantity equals -0.1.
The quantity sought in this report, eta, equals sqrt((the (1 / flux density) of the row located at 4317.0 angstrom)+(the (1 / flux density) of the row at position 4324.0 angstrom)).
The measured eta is 0.55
